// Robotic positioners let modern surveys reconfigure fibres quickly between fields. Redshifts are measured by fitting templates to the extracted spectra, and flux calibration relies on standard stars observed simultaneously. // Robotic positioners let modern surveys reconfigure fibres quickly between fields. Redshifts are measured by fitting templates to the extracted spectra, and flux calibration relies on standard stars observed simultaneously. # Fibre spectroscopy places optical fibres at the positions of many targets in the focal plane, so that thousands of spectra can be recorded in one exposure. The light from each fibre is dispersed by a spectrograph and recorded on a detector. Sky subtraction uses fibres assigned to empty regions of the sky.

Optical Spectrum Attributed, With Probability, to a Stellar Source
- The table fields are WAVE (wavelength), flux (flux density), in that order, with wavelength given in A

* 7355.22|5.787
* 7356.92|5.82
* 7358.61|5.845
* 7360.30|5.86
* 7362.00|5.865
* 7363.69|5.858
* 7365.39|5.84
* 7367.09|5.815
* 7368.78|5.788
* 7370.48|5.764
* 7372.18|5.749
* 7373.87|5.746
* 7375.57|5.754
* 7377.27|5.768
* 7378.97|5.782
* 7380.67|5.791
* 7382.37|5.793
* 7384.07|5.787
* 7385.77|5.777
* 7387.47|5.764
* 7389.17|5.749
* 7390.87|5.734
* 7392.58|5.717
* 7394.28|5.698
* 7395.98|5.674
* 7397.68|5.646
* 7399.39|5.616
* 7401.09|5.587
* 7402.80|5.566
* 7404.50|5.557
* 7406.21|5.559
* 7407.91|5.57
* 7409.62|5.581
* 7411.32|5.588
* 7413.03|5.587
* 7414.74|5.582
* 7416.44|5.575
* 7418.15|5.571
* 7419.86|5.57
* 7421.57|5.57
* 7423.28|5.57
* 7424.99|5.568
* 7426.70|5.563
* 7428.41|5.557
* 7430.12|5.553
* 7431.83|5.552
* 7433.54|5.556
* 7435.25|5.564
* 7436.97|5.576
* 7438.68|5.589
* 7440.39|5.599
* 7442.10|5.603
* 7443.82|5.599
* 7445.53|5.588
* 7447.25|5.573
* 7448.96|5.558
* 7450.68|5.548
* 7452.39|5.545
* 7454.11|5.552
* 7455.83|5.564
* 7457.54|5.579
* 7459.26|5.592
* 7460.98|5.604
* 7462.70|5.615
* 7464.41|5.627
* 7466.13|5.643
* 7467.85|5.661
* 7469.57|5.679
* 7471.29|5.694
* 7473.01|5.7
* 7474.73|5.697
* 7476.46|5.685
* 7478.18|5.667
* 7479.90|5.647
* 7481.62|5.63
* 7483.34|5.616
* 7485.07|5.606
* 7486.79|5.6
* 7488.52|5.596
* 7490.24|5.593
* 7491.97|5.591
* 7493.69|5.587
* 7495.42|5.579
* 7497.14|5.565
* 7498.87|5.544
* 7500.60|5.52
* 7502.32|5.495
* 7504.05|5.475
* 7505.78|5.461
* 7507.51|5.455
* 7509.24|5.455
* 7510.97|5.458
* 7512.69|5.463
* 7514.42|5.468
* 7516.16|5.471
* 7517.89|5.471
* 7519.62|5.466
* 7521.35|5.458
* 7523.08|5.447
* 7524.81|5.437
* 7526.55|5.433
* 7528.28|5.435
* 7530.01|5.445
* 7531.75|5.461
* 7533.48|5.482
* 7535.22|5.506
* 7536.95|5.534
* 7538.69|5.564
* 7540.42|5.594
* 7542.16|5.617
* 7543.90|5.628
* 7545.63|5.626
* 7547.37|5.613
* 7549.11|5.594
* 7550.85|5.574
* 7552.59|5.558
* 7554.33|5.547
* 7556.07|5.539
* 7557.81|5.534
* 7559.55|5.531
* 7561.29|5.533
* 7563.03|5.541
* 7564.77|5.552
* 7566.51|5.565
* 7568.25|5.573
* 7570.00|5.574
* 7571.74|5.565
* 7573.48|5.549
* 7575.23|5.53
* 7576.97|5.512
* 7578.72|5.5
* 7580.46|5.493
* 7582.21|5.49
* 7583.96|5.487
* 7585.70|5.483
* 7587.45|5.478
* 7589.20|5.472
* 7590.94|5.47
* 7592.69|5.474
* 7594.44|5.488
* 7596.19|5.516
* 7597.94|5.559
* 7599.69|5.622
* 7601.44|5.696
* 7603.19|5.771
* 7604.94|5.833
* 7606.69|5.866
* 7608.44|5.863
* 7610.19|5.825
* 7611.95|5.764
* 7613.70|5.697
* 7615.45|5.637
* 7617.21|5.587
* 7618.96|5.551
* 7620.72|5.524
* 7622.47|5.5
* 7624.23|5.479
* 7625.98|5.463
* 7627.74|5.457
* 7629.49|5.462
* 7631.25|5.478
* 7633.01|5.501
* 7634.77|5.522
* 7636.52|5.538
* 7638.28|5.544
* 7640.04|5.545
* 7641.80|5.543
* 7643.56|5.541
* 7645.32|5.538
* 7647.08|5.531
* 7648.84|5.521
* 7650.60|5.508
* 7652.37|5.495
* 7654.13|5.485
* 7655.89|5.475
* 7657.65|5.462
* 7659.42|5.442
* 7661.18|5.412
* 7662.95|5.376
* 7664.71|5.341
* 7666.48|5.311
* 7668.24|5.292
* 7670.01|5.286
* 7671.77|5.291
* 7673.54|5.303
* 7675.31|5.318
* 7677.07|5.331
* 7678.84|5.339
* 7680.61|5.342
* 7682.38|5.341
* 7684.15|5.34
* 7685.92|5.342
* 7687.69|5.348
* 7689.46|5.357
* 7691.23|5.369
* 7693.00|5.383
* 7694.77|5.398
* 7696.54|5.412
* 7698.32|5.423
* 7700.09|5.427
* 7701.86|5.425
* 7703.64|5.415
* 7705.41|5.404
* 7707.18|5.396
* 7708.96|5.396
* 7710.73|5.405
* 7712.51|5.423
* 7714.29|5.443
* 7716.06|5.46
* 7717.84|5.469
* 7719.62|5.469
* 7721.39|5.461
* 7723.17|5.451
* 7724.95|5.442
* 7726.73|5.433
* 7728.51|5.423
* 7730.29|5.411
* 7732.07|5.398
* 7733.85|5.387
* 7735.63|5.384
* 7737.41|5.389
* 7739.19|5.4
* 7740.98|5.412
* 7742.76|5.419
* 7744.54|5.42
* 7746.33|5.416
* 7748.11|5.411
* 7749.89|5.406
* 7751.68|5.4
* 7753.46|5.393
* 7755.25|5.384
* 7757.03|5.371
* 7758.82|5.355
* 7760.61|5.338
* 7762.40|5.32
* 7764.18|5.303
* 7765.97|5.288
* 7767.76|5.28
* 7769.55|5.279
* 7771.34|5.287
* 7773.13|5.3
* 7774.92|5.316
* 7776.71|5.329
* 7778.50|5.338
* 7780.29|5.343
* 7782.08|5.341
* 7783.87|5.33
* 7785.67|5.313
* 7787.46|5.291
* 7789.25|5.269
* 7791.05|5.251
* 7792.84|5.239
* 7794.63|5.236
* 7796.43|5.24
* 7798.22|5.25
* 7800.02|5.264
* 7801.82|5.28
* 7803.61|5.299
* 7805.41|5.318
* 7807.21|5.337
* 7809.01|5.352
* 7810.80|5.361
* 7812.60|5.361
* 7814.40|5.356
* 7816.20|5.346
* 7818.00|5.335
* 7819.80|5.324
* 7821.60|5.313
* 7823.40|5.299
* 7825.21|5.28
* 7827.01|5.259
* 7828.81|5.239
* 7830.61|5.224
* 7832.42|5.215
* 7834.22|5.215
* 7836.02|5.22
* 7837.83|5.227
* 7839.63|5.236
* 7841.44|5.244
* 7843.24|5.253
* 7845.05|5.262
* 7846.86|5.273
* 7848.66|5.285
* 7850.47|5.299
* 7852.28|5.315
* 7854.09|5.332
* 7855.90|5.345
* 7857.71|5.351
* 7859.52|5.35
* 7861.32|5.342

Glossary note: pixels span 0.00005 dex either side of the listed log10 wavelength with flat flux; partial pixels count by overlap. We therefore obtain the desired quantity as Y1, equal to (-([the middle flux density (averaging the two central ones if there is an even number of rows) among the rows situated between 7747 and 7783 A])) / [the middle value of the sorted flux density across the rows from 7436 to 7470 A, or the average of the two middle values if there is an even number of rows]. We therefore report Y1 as -0.95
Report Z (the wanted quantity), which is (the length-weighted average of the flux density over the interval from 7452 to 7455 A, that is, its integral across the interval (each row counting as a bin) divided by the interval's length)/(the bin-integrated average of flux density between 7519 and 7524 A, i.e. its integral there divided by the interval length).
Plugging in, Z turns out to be 1.01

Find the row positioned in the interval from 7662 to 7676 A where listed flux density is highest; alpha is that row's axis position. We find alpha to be 7662.95 A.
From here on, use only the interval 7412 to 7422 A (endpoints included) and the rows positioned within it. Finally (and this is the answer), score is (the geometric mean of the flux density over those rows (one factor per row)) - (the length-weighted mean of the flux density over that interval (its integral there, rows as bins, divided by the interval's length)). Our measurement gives 0.0017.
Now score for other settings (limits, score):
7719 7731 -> -0.0010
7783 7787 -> 0.0095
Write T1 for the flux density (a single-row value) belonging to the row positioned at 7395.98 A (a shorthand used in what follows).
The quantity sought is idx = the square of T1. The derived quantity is 32.2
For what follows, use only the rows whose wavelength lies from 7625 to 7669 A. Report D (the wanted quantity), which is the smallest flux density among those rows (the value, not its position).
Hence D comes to 5.292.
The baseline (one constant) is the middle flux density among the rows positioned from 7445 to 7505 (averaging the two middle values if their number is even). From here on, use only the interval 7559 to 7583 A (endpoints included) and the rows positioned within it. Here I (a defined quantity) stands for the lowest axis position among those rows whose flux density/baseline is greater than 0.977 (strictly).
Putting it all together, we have 7559.55 A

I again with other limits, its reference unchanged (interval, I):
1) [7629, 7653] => 7631.25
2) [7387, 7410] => 7387.47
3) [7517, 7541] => 7517.89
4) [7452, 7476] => 7452.39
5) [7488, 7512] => 7488.52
